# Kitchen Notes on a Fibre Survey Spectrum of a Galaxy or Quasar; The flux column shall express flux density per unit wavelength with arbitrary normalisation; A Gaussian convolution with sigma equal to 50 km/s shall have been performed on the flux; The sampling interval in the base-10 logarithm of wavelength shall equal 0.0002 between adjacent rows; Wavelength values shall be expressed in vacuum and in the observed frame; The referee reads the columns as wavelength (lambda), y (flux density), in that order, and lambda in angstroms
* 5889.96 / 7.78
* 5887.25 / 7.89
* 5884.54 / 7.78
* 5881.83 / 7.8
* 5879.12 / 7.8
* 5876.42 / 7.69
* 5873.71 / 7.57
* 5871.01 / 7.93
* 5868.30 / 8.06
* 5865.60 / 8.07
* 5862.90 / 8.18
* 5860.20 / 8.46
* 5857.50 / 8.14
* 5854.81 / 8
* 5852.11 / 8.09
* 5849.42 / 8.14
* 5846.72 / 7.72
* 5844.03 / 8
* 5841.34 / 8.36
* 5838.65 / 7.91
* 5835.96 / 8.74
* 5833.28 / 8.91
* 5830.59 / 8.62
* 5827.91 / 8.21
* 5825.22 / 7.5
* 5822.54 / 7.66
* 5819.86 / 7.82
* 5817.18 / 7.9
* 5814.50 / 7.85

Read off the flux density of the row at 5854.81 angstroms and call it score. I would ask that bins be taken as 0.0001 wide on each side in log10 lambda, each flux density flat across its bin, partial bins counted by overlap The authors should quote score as 8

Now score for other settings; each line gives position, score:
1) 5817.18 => 7.9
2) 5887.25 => 7.89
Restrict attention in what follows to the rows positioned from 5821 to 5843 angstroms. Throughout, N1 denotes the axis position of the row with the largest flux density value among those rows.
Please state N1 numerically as 5833.28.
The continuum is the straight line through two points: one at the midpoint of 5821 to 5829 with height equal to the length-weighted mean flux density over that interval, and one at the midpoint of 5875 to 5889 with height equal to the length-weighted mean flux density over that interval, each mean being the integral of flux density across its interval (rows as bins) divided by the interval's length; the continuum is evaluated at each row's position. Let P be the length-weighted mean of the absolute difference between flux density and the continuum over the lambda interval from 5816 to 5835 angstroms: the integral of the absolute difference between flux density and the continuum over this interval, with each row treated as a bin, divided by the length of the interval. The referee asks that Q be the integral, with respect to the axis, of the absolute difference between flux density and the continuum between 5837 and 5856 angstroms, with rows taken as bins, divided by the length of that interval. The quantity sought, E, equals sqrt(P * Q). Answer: 0.35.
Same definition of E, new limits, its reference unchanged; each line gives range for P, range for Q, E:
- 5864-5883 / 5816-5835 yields 0.26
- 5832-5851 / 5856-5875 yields 0.40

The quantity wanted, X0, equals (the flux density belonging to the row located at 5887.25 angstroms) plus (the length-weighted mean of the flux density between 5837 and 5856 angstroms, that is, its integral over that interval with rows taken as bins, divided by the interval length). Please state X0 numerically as 15.9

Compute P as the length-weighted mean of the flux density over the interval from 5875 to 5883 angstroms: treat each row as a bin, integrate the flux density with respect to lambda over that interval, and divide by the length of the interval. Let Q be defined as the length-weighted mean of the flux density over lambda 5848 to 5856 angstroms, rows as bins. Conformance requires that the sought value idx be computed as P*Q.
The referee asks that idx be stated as 62.6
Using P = 7.8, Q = 8.07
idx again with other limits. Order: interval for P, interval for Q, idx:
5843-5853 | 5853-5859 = 64.5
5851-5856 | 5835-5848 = 65.3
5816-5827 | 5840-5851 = 62.3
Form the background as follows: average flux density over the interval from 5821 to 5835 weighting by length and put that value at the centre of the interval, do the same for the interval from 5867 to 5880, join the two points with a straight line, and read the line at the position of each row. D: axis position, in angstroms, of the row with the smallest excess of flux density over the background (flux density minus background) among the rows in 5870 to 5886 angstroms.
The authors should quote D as 5873.71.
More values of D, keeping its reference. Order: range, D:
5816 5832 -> 5825.22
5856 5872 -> 5871.01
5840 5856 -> 5846.72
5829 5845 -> 5838.65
